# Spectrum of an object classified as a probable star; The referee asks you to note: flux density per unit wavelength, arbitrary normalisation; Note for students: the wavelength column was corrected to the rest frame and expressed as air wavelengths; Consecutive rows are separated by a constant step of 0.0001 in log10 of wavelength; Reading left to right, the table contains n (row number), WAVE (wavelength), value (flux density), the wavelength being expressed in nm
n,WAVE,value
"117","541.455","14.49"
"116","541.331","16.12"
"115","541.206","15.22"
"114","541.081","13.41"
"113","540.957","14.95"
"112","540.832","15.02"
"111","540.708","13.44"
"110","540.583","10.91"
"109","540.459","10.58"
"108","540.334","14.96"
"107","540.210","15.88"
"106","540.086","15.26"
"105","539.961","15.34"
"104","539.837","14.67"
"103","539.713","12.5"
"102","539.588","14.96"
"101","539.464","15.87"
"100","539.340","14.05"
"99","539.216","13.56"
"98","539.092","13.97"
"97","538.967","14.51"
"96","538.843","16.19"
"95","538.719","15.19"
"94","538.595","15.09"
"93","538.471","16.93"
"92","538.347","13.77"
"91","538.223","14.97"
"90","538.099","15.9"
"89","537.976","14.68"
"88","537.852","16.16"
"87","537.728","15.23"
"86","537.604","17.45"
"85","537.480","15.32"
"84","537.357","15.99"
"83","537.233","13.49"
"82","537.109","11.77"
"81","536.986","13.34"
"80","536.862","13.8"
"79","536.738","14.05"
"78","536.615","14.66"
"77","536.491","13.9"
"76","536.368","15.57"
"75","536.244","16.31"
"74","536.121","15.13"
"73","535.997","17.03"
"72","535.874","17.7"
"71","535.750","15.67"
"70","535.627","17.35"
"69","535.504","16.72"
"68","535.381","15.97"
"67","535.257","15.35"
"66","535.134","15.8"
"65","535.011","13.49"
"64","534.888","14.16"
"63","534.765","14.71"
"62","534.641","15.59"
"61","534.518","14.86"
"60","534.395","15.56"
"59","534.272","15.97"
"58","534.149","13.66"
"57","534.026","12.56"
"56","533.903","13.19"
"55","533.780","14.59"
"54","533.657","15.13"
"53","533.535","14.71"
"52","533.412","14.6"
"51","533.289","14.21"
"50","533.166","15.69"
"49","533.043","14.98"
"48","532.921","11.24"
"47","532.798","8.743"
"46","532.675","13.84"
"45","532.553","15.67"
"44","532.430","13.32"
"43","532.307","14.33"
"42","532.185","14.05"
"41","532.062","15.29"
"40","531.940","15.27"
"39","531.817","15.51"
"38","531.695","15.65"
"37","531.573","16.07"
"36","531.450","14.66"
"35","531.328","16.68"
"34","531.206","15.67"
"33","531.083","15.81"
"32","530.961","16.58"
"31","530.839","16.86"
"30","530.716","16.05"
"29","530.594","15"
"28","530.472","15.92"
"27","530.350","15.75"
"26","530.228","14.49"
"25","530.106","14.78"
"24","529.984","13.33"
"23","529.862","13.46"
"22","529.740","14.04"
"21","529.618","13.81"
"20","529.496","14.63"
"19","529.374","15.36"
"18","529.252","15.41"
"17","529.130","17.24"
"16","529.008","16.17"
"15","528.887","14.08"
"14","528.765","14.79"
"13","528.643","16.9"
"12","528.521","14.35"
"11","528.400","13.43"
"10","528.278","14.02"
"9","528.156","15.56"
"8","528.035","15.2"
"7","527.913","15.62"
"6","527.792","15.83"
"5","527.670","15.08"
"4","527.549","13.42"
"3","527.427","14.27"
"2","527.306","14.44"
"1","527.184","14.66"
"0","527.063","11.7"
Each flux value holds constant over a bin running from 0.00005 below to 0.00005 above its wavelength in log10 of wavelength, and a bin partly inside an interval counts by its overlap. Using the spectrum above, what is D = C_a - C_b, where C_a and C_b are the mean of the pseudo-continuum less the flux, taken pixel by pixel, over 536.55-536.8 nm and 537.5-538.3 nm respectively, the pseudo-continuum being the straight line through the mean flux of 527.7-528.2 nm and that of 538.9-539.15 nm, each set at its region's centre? 1.5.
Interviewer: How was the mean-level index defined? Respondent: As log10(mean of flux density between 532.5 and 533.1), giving 1.11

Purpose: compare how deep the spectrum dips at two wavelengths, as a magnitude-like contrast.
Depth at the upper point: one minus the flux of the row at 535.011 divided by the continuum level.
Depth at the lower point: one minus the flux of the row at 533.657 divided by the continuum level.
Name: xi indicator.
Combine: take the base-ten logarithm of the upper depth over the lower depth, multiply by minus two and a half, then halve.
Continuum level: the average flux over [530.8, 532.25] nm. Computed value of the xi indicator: -0.8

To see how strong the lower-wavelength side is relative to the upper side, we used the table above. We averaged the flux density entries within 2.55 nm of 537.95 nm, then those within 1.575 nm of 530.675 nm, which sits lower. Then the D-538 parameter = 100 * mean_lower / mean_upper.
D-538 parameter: 102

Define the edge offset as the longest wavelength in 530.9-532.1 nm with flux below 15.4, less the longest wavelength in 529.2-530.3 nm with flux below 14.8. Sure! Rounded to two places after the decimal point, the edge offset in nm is 1.83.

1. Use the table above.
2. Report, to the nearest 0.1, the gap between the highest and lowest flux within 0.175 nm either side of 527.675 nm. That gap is 2.4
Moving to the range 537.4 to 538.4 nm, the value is 3.7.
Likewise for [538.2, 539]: 3.2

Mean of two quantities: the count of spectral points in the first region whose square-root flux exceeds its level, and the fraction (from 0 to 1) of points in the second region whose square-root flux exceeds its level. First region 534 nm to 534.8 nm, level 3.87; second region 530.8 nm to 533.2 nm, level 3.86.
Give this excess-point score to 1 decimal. 1.8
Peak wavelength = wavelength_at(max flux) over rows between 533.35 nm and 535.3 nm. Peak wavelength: 534.272 nm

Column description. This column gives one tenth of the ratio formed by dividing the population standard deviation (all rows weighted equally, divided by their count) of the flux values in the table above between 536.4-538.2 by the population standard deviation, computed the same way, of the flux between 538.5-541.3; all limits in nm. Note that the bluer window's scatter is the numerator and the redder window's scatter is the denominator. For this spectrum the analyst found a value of 0.097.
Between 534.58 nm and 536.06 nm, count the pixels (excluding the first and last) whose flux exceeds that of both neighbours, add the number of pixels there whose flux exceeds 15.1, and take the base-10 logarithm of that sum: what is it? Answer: 1.1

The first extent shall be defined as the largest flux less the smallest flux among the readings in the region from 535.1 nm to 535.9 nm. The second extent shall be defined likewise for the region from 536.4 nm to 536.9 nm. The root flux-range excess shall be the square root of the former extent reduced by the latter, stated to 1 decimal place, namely 1.2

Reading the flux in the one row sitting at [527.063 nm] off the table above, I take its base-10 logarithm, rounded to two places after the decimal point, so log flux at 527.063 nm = 1.07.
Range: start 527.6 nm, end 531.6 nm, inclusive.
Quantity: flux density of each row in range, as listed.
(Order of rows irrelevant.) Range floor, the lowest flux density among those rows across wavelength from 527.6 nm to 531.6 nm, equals 13.33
